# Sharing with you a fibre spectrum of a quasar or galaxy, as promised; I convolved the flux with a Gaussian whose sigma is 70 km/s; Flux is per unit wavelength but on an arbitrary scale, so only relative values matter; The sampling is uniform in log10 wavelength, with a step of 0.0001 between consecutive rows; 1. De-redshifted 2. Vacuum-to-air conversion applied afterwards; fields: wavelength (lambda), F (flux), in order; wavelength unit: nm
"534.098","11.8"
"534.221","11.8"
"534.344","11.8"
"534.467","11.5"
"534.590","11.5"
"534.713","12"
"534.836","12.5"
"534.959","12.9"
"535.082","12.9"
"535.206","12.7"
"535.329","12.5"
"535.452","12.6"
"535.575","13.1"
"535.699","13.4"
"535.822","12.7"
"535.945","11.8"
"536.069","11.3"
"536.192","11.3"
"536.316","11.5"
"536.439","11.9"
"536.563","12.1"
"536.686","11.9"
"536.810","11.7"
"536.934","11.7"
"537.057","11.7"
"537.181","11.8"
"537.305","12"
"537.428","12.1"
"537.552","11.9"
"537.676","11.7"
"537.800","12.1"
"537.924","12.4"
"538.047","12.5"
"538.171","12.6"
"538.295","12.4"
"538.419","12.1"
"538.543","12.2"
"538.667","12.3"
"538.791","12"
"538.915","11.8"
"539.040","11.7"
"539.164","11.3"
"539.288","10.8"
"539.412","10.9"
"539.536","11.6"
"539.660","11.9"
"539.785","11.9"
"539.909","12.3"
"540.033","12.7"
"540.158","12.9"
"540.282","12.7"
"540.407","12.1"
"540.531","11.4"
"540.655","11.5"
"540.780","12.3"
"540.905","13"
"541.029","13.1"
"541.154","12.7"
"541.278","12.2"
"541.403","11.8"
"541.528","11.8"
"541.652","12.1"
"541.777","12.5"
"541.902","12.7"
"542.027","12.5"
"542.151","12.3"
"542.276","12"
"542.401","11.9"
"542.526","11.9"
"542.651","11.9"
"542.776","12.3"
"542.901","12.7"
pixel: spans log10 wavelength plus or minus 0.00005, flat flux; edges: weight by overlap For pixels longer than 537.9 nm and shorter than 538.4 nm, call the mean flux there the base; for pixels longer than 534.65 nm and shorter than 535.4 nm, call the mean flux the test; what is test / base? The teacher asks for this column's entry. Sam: 1.01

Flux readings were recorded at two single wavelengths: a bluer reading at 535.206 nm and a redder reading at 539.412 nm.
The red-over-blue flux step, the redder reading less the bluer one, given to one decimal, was -1.8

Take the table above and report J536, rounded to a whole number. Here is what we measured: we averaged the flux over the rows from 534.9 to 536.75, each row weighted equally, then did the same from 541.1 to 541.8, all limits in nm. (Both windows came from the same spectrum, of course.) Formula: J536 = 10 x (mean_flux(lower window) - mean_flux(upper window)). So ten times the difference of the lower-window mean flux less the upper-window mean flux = 1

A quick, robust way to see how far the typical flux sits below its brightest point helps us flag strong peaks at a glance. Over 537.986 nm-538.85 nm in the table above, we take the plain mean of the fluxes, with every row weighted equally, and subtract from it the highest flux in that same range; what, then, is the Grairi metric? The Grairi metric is -0.30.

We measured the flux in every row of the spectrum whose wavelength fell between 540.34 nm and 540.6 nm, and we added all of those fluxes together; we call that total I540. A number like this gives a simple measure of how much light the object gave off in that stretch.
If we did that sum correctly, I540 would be 23.5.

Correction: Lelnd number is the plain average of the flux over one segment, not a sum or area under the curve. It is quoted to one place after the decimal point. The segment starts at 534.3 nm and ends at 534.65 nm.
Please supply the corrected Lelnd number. 11.6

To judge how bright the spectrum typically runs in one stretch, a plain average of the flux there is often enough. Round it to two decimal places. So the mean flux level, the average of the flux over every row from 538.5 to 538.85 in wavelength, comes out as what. 12.17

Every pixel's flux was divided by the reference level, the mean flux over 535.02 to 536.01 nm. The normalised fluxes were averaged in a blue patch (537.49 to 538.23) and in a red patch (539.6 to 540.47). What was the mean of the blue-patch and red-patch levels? 0.966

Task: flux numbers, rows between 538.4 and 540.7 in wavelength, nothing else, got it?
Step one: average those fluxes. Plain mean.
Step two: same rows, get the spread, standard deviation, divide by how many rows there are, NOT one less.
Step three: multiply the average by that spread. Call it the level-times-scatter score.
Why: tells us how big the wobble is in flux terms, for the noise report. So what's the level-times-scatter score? 7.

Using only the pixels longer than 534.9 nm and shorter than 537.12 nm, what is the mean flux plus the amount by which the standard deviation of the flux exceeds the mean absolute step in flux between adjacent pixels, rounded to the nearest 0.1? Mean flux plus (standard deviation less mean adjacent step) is 12.6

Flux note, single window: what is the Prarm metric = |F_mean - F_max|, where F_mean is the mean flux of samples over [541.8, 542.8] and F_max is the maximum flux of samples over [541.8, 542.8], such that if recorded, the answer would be 0.51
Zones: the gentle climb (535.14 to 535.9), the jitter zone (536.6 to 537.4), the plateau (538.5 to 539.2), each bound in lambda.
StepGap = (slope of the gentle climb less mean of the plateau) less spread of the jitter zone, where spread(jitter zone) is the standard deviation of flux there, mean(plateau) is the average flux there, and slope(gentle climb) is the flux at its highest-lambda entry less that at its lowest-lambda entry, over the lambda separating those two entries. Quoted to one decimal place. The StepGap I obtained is -12.0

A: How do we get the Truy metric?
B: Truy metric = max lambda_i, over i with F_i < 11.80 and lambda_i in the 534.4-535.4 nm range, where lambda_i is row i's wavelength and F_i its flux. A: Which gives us 534.590 nm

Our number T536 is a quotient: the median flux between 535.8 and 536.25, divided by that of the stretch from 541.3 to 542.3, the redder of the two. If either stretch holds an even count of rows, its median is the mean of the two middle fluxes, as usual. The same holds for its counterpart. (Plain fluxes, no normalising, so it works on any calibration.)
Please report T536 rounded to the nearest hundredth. 0.95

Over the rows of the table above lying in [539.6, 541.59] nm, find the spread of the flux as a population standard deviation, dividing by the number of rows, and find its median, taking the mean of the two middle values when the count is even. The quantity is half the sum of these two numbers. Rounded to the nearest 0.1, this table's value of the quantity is 6.4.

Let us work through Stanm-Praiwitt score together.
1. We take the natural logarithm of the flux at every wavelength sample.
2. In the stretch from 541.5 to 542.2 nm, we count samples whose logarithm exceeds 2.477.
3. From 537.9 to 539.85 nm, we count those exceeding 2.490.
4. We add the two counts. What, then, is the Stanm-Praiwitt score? 12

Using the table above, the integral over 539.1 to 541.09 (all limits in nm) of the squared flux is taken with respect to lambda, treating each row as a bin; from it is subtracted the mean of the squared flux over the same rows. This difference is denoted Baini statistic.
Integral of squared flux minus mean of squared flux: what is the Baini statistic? 144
